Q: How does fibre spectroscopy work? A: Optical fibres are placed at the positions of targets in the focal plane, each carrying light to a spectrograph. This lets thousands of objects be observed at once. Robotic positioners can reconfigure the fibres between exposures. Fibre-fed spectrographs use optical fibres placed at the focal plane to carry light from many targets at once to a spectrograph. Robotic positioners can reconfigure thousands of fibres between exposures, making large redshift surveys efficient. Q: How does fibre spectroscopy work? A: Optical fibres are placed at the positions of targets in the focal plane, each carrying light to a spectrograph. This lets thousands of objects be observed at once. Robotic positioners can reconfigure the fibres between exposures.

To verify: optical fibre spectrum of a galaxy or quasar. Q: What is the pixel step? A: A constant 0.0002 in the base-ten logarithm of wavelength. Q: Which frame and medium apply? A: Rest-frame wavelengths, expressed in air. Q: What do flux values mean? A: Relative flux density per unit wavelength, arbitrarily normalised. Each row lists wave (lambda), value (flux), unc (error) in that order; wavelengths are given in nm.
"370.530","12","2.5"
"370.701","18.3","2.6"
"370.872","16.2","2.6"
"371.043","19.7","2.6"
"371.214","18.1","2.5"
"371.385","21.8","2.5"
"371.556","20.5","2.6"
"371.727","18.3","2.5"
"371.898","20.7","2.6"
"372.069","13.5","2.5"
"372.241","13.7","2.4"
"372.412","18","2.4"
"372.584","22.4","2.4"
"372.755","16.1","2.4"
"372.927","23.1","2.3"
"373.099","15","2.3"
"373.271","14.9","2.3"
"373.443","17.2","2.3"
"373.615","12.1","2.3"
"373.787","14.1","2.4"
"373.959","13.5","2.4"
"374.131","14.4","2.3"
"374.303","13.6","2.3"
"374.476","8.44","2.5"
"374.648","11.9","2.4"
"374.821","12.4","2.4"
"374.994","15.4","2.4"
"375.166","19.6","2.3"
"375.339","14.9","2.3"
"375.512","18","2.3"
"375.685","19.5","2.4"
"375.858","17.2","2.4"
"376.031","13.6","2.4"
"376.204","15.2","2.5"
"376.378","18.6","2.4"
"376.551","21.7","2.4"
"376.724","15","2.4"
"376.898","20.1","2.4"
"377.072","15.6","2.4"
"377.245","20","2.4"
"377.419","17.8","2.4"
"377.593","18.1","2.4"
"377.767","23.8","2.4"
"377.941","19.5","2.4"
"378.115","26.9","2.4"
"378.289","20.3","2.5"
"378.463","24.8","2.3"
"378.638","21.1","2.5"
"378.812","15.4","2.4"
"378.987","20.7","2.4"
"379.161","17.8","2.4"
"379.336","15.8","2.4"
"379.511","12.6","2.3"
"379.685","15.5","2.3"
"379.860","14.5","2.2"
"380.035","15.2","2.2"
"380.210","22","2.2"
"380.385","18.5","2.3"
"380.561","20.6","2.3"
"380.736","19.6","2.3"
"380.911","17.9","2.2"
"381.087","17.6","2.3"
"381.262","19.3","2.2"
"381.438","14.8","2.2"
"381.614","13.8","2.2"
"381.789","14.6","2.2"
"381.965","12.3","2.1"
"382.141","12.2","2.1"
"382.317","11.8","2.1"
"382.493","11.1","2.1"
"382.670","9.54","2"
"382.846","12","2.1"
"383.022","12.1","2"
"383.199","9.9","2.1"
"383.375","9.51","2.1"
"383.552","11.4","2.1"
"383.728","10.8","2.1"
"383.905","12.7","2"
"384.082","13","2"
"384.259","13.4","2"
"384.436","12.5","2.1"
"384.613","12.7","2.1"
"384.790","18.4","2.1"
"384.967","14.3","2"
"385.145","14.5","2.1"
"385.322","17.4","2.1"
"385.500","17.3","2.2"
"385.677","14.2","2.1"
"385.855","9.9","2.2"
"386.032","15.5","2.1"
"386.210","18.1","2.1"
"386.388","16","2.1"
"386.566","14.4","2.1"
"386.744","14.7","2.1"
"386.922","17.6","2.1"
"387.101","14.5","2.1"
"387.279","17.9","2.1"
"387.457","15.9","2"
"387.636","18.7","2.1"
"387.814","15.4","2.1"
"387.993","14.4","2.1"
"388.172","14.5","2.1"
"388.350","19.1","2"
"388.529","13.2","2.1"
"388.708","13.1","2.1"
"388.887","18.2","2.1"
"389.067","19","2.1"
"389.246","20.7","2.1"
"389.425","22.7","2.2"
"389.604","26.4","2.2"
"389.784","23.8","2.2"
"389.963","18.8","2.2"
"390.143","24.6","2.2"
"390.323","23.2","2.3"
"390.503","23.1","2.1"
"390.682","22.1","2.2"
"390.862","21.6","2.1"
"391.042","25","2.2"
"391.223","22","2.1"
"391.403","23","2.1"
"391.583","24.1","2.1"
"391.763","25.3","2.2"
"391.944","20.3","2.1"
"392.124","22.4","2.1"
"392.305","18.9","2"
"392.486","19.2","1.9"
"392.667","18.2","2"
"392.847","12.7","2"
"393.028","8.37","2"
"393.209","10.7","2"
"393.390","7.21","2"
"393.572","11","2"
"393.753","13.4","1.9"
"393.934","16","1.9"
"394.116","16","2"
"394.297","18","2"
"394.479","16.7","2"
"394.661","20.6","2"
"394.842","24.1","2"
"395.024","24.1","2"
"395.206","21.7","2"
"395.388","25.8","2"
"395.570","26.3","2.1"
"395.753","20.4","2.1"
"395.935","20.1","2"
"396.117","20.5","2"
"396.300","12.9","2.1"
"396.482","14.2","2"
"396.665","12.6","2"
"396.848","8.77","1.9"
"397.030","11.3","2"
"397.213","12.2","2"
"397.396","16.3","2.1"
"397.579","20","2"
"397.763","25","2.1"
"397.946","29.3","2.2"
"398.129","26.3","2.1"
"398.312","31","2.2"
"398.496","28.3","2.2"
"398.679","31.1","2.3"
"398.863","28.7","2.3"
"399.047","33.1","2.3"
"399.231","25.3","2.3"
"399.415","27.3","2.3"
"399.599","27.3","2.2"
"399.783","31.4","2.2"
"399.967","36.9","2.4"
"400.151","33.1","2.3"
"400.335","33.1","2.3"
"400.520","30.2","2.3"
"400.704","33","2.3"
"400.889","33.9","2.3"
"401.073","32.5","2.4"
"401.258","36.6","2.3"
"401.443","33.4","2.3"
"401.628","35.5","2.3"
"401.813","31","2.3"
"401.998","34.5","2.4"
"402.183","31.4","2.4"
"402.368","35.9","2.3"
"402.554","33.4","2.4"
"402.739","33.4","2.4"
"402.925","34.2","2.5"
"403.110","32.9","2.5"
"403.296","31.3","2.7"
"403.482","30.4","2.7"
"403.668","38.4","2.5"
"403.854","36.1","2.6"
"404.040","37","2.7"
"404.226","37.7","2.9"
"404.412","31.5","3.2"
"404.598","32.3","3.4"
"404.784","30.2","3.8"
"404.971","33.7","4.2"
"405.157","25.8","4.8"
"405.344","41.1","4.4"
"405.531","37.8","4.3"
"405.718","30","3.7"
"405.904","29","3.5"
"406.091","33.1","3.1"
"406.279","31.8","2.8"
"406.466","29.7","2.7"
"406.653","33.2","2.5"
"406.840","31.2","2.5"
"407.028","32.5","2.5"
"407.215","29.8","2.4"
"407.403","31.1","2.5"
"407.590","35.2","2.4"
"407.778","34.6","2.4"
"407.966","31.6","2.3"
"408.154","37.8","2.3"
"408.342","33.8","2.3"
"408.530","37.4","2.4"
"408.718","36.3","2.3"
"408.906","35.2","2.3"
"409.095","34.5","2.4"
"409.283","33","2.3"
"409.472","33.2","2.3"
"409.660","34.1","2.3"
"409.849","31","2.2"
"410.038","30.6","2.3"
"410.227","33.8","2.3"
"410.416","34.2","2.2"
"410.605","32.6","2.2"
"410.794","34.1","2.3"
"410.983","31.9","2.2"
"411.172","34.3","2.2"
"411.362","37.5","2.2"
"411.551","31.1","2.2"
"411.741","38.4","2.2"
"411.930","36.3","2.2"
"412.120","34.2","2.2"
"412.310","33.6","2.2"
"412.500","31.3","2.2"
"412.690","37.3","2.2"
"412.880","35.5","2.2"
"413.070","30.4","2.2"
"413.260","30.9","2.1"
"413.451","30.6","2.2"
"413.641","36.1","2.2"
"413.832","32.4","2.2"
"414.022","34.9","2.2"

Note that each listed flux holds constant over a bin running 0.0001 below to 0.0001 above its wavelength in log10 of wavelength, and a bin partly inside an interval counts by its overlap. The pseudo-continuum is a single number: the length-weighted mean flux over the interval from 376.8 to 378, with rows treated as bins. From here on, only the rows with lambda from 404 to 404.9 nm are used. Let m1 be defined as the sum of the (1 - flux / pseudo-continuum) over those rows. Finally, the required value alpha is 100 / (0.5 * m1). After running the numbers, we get -53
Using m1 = -3.8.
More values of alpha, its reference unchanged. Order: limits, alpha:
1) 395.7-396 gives -1863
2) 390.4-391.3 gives -217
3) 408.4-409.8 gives -35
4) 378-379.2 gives -308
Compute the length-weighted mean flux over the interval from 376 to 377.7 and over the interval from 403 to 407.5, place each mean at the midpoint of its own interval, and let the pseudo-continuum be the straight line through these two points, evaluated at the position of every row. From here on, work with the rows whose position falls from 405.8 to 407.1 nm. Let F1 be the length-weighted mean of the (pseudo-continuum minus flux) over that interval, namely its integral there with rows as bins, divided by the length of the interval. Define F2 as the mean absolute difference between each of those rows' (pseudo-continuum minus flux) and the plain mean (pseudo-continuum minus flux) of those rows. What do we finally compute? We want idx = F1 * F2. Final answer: 3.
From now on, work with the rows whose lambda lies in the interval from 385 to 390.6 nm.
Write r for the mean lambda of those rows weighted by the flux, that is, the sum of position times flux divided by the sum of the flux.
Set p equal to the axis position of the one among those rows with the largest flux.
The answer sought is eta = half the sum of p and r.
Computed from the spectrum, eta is 388.83 nm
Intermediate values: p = 389.604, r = 388.05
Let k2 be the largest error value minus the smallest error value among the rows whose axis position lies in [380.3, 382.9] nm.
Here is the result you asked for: 0.30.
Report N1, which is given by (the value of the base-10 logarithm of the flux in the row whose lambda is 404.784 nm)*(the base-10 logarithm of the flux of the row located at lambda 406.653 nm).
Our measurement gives 2.3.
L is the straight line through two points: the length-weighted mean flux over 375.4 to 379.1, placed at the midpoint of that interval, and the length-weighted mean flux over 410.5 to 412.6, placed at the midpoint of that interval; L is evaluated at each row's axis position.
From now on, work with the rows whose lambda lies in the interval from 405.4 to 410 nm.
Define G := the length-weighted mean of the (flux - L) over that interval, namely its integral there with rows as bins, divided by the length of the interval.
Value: 0.8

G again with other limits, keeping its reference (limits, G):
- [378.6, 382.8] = -4.8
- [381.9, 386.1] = -9.3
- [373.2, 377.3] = -2.6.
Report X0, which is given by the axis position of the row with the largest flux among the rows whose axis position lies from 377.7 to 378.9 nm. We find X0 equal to 378.115 nm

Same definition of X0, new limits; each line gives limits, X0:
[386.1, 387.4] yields 386.210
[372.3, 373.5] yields 372.927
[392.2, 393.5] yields 392.486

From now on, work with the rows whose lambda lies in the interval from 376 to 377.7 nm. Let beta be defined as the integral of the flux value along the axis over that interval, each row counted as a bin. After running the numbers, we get 30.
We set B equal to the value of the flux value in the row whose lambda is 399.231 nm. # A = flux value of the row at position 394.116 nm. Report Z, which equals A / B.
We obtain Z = 0.6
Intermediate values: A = 16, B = 25.3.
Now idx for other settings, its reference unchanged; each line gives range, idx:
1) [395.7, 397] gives 54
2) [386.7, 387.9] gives 10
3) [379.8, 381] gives 3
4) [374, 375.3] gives 7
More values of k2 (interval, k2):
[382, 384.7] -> 0.10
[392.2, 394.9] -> 0.10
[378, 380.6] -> 0.30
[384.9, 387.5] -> 0.20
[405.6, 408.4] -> 1.40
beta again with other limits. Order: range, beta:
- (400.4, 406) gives 187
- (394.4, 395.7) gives 30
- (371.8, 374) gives 36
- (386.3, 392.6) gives 123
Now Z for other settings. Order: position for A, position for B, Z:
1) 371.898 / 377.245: 1.0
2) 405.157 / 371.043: 1.3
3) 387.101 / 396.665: 1.2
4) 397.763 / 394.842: 1.0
